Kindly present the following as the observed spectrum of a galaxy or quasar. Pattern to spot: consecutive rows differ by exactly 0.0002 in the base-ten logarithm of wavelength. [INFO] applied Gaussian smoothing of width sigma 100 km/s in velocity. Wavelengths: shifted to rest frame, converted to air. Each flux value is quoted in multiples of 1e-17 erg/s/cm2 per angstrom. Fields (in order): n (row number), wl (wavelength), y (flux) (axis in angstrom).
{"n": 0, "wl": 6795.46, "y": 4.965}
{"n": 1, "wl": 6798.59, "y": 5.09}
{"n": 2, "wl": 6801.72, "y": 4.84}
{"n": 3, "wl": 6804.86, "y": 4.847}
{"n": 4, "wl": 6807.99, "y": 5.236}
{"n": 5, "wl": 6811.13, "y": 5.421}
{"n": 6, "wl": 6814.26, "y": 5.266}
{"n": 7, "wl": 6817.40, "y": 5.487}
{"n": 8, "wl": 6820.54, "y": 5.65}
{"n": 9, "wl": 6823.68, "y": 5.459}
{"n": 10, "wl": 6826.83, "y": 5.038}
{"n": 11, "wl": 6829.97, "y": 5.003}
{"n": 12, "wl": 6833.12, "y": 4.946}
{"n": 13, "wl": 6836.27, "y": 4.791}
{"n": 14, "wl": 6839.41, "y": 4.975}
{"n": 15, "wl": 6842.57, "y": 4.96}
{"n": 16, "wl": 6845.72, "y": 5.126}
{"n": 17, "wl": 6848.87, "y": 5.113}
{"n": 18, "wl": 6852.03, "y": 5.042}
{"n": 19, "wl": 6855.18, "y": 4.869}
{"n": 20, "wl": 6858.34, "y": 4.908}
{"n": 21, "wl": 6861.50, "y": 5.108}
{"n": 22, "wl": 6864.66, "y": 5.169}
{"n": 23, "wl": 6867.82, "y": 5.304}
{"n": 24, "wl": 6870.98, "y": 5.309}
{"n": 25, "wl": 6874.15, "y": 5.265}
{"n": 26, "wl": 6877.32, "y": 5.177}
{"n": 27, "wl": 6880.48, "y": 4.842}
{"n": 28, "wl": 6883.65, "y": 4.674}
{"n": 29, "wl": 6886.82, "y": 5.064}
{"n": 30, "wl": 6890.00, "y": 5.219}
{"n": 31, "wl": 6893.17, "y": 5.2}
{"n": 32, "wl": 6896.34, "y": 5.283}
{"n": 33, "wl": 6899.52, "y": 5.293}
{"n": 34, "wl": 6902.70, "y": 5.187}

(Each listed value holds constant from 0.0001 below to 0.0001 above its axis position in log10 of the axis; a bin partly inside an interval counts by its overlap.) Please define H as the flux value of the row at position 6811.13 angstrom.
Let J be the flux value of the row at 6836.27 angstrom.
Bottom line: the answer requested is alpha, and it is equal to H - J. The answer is 0.6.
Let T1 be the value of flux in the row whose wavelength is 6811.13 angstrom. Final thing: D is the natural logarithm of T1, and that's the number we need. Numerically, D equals 1.69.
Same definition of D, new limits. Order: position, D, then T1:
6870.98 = 1.67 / 5.309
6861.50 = 1.63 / 5.108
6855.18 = 1.58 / 4.869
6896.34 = 1.66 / 5.283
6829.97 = 1.61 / 5.003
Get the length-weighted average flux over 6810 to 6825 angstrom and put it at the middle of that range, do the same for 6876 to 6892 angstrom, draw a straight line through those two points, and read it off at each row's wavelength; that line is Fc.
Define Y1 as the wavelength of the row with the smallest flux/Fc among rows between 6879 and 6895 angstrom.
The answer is 6883.65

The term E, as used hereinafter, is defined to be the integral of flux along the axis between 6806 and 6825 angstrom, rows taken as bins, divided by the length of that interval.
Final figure 5.41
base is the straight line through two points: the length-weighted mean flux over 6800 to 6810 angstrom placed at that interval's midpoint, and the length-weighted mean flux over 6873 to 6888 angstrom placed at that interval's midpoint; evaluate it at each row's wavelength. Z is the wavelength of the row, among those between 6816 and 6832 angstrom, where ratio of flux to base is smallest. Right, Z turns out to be 6829.97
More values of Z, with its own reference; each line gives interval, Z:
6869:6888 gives 6883.65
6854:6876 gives 6855.18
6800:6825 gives 6801.72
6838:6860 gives 6855.18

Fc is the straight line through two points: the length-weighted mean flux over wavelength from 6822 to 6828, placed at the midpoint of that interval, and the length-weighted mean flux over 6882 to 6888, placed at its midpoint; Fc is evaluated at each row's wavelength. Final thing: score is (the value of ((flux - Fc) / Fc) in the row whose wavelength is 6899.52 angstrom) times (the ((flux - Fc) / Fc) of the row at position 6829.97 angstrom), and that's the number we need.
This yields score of -0.005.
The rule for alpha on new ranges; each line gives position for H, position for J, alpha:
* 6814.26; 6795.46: 0.3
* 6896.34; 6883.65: 0.6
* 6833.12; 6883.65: 0.3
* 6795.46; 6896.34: -0.3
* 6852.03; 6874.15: -0.2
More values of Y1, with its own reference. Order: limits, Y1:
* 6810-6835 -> 6833.12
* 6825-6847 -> 6836.27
